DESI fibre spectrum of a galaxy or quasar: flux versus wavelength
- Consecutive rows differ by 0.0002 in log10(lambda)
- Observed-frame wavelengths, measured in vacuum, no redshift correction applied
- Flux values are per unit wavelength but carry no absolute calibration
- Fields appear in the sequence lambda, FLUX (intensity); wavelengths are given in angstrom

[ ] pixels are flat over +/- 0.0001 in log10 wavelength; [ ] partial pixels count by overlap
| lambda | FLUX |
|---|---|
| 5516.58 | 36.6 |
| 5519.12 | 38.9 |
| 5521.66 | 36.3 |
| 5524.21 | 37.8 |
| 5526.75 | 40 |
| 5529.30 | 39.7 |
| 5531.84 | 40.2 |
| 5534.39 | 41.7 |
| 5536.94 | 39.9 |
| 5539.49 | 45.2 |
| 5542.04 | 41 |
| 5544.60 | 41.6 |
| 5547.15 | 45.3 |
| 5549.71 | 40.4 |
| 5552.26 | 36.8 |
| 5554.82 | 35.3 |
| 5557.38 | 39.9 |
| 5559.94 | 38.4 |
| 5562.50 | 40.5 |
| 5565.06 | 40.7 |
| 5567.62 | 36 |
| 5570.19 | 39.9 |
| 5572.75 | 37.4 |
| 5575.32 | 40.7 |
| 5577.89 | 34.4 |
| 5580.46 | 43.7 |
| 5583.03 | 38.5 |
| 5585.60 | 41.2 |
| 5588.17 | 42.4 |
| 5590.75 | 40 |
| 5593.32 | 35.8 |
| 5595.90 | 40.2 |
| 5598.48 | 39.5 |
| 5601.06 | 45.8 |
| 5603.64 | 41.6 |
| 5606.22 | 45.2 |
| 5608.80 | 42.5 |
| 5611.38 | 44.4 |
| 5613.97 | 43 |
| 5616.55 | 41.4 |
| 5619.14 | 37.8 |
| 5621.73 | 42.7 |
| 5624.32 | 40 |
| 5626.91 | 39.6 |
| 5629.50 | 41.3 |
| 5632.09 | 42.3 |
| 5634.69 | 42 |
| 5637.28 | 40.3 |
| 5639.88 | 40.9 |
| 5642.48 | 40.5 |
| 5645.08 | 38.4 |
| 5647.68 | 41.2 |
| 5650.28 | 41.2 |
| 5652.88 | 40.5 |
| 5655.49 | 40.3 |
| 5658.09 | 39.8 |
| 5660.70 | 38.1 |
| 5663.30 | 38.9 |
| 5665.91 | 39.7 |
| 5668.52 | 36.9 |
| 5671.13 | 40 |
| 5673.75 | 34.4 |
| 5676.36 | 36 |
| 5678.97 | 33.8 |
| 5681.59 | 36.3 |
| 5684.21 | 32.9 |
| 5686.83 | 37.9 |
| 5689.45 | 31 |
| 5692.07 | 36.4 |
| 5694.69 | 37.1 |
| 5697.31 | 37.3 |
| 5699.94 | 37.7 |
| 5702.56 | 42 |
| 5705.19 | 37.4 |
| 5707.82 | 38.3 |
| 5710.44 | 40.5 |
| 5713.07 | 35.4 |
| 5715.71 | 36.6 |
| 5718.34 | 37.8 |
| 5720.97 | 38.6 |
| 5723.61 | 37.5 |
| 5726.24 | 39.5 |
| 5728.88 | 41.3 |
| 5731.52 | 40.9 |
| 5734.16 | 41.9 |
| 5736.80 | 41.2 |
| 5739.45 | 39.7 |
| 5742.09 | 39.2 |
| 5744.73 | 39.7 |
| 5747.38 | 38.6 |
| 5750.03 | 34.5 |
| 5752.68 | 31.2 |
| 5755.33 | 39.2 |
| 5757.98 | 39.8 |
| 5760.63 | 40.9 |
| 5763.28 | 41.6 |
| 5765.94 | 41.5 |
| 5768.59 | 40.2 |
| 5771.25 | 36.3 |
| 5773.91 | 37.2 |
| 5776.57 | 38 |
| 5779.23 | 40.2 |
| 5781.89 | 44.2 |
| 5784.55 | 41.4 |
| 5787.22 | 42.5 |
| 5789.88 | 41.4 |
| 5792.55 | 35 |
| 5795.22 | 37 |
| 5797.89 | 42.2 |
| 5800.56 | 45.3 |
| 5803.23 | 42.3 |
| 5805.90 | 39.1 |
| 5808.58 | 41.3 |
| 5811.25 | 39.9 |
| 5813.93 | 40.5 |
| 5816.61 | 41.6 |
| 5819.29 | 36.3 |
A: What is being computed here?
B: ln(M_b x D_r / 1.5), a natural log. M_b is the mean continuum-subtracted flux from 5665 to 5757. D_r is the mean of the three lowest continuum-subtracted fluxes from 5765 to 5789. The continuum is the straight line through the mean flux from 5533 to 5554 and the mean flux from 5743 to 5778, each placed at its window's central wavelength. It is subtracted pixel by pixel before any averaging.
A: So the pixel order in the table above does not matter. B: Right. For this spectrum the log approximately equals -0.1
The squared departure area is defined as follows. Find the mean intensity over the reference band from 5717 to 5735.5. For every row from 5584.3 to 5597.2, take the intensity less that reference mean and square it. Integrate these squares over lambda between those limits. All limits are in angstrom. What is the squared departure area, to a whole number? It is 65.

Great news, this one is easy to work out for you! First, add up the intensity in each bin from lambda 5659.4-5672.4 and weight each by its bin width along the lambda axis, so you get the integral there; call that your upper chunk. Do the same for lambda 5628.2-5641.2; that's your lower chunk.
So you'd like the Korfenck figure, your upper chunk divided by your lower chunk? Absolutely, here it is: 0.94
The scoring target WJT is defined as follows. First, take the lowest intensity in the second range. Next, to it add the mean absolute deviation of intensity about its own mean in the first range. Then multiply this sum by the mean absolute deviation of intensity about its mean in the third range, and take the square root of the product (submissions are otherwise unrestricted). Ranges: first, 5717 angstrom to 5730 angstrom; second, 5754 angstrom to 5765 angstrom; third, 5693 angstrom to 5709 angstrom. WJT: 7.1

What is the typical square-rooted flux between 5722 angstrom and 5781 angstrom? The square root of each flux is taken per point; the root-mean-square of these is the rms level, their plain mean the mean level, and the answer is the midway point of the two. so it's 6.25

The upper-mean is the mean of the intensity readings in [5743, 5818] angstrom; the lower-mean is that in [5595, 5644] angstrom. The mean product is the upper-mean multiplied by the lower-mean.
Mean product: 1654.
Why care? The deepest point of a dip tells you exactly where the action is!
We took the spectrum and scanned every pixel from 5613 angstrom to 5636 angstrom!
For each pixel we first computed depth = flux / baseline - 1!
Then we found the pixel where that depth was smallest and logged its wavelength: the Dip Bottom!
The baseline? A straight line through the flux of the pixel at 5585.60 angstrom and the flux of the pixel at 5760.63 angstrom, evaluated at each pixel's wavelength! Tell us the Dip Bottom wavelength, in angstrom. 5619.14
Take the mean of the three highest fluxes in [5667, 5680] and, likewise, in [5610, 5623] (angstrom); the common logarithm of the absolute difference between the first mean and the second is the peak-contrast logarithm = 0.76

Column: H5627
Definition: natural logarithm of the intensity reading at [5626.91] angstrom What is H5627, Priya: 3.68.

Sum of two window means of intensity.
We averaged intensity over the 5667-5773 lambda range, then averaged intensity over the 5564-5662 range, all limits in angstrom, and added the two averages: 78.5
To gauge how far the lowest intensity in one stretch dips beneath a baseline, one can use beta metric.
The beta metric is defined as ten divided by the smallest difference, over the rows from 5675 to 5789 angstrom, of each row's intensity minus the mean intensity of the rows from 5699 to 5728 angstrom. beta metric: -1.4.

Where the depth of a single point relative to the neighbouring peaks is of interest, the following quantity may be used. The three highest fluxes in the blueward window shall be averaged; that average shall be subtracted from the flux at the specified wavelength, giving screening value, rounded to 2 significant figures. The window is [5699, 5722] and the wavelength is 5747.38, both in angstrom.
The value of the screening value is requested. -1.8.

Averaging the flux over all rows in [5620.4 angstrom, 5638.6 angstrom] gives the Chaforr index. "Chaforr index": 41.2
